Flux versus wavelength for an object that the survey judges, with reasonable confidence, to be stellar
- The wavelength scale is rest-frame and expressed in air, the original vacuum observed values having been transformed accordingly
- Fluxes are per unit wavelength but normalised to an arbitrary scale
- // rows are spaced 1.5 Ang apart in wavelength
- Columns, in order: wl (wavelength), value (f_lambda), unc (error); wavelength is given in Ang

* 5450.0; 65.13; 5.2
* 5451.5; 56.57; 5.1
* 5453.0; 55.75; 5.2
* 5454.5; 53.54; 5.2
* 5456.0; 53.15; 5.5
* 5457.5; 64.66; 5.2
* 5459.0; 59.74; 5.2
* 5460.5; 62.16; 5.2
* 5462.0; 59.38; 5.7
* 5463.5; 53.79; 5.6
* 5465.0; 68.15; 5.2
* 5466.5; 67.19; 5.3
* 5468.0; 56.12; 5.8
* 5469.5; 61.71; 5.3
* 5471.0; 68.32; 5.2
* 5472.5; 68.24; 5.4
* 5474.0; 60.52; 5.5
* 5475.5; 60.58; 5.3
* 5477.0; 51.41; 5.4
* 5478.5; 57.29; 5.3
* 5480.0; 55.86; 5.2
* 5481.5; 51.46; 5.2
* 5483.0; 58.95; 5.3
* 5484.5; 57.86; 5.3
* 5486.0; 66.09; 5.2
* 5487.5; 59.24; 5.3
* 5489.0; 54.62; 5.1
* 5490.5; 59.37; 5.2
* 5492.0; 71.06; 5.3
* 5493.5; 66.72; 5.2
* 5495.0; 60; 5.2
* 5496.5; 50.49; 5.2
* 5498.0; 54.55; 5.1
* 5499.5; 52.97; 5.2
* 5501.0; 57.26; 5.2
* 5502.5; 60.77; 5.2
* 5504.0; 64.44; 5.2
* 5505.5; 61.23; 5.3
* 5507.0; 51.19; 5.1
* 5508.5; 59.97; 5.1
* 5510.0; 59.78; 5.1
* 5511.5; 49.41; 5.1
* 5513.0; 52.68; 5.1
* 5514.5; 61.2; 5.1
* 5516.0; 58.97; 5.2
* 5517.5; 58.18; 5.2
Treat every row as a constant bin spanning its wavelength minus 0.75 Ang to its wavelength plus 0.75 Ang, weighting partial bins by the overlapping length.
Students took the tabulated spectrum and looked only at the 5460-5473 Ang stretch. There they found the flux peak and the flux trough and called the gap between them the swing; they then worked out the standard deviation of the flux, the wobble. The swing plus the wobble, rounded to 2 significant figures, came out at 20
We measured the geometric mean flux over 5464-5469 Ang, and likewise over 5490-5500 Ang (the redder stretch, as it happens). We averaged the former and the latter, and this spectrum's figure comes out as 61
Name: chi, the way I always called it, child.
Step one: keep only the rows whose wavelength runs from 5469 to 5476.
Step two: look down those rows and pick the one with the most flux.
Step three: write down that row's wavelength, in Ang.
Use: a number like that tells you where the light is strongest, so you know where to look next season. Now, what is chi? 5471.0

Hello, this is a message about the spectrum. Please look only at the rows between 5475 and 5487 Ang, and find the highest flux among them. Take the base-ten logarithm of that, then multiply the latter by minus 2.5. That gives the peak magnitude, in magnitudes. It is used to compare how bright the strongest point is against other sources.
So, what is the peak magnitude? -4.55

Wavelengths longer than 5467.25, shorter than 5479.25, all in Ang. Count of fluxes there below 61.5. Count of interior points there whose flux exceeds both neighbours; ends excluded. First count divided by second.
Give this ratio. 2.5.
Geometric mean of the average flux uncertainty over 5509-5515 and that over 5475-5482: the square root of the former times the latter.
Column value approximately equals 5.19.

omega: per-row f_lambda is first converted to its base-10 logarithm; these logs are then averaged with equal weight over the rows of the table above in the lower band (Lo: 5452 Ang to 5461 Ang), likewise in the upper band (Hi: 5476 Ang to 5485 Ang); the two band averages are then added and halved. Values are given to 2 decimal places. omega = 1.75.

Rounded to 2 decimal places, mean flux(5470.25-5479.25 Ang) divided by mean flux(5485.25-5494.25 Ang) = 0.97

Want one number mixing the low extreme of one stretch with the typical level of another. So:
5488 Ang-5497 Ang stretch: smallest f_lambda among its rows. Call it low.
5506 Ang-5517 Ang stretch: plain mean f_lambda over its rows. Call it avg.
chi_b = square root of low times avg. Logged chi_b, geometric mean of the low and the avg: 53.3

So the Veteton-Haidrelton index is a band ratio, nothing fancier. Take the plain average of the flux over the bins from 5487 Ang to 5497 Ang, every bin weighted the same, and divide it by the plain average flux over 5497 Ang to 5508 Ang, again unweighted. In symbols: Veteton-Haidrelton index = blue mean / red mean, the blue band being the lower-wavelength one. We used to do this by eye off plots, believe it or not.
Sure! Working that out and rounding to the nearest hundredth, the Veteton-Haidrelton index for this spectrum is 1.05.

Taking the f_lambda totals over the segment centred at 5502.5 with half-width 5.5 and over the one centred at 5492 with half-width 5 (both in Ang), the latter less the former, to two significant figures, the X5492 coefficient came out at 19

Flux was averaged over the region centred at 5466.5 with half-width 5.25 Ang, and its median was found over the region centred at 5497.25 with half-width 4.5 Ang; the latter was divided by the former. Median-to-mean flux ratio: 0.90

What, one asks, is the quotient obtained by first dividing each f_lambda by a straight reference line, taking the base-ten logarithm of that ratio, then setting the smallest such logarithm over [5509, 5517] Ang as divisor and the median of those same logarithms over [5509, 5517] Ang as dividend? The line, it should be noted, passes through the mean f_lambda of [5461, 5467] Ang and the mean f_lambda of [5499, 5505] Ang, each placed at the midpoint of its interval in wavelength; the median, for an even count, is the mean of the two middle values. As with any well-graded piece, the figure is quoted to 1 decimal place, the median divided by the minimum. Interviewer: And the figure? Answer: -0.1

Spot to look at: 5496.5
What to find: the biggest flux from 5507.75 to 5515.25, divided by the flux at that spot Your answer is 1.21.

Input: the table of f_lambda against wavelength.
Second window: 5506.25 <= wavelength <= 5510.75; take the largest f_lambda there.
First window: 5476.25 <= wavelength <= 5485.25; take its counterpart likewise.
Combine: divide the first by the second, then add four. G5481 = 4.98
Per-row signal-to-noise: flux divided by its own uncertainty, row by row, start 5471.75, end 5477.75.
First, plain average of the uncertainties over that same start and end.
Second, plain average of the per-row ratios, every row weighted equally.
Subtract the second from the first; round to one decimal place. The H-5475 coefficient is -5.7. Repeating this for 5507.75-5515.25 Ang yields -6.0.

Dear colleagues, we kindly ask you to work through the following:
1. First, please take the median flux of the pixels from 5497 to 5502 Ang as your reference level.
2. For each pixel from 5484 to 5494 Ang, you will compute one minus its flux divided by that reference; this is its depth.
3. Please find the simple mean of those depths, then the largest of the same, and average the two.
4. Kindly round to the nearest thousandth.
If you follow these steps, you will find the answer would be -0.070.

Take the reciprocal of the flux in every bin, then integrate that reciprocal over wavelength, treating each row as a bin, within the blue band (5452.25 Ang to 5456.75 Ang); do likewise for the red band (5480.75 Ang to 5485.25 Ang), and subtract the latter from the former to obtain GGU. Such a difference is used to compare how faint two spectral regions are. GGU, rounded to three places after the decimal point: 0.003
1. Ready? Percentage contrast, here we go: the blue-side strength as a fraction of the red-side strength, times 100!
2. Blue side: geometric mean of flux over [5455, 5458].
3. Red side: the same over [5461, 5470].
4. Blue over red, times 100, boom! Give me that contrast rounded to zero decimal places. 96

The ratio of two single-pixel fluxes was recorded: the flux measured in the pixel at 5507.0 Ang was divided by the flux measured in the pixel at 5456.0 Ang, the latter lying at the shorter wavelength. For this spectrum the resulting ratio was 0.96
